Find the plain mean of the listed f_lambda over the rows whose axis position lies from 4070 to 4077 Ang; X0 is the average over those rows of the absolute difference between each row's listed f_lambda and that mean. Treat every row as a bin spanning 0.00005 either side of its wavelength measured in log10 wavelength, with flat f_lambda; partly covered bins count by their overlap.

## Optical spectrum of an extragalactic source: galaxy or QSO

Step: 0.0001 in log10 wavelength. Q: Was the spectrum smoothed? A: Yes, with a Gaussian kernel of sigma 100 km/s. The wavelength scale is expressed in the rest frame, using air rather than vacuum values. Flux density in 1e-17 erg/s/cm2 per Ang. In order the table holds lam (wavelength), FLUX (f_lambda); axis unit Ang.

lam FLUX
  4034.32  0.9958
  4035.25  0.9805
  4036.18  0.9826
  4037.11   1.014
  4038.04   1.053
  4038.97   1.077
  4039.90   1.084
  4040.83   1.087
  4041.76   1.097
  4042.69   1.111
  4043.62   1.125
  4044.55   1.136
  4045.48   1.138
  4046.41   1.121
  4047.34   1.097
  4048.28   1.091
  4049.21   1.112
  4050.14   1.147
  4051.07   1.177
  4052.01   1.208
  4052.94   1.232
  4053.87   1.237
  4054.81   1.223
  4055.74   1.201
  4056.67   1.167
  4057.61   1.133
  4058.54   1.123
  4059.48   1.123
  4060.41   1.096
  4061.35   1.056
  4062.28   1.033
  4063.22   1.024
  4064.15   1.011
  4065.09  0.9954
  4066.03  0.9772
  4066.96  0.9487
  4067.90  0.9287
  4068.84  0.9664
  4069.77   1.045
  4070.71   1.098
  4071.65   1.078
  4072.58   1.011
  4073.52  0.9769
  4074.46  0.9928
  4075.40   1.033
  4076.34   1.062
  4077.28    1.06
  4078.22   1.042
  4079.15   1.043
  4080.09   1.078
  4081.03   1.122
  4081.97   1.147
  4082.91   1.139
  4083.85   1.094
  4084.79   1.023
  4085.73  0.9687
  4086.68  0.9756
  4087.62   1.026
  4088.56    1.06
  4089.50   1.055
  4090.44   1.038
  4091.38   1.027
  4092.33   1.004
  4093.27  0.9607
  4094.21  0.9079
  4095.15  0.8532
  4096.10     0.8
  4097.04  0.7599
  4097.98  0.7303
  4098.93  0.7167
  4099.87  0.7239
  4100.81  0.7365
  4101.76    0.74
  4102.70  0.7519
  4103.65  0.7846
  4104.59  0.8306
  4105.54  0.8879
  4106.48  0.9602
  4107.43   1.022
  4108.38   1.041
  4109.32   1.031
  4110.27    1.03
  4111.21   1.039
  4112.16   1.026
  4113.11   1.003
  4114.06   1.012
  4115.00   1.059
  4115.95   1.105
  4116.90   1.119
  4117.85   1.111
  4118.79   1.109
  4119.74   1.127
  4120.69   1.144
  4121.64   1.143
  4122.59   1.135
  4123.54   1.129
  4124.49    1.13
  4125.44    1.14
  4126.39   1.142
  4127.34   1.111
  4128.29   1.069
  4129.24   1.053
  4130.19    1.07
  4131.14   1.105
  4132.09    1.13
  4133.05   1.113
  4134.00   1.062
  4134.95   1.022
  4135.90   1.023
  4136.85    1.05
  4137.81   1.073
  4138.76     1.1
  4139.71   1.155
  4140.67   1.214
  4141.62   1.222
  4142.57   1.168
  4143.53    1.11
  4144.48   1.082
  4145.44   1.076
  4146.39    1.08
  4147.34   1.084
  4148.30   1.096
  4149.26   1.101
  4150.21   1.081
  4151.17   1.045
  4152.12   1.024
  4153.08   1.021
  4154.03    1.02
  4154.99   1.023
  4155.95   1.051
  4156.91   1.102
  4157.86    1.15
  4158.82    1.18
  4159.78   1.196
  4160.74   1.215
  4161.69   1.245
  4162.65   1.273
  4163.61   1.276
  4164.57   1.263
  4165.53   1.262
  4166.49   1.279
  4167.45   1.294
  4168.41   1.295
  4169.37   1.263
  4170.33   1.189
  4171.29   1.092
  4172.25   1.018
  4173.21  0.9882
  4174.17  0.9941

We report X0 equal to 0.037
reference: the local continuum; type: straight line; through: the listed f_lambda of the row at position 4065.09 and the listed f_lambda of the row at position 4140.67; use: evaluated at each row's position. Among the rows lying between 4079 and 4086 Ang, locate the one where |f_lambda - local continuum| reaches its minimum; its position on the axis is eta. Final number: 4079.15 Ang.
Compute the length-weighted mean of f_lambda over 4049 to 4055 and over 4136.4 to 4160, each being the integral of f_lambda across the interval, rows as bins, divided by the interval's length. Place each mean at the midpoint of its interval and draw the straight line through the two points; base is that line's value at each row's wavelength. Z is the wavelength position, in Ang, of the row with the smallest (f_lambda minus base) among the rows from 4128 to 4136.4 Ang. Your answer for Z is 4134.95 Ang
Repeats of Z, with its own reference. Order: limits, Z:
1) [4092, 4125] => 4098.93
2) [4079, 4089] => 4085.73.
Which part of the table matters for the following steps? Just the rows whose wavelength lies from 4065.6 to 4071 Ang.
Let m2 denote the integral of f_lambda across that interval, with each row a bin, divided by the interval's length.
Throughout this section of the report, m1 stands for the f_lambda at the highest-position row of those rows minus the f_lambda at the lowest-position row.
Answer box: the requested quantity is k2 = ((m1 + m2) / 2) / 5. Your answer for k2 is 0.111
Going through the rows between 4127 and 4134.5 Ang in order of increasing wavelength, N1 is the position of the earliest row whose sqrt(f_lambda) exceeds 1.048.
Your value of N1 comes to 4127.34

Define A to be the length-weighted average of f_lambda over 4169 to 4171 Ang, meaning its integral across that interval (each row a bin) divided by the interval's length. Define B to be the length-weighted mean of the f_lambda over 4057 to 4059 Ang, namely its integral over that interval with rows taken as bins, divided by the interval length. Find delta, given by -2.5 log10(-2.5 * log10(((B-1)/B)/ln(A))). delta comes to 0.6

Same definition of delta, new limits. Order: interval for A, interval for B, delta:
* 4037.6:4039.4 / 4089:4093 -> 0.1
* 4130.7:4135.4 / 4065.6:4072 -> -1.2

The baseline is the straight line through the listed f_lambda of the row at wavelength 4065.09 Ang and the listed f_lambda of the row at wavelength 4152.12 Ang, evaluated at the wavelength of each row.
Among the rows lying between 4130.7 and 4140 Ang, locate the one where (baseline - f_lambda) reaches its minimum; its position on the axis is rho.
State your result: 4139.71 Ang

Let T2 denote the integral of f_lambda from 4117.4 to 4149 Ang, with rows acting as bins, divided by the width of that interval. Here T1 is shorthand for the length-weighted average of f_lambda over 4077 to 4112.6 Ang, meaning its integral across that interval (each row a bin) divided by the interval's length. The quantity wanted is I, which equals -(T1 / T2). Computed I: -0.86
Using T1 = 0.95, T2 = 1.11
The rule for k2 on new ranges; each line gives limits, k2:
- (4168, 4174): 0.083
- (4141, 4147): 0.098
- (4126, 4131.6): 0.105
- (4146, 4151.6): 0.105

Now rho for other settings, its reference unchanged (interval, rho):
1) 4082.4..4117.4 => 4082.91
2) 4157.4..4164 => 4163.61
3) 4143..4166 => 4163.61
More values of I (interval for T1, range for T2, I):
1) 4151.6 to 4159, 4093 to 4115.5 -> -1.20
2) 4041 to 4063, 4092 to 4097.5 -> -1.29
